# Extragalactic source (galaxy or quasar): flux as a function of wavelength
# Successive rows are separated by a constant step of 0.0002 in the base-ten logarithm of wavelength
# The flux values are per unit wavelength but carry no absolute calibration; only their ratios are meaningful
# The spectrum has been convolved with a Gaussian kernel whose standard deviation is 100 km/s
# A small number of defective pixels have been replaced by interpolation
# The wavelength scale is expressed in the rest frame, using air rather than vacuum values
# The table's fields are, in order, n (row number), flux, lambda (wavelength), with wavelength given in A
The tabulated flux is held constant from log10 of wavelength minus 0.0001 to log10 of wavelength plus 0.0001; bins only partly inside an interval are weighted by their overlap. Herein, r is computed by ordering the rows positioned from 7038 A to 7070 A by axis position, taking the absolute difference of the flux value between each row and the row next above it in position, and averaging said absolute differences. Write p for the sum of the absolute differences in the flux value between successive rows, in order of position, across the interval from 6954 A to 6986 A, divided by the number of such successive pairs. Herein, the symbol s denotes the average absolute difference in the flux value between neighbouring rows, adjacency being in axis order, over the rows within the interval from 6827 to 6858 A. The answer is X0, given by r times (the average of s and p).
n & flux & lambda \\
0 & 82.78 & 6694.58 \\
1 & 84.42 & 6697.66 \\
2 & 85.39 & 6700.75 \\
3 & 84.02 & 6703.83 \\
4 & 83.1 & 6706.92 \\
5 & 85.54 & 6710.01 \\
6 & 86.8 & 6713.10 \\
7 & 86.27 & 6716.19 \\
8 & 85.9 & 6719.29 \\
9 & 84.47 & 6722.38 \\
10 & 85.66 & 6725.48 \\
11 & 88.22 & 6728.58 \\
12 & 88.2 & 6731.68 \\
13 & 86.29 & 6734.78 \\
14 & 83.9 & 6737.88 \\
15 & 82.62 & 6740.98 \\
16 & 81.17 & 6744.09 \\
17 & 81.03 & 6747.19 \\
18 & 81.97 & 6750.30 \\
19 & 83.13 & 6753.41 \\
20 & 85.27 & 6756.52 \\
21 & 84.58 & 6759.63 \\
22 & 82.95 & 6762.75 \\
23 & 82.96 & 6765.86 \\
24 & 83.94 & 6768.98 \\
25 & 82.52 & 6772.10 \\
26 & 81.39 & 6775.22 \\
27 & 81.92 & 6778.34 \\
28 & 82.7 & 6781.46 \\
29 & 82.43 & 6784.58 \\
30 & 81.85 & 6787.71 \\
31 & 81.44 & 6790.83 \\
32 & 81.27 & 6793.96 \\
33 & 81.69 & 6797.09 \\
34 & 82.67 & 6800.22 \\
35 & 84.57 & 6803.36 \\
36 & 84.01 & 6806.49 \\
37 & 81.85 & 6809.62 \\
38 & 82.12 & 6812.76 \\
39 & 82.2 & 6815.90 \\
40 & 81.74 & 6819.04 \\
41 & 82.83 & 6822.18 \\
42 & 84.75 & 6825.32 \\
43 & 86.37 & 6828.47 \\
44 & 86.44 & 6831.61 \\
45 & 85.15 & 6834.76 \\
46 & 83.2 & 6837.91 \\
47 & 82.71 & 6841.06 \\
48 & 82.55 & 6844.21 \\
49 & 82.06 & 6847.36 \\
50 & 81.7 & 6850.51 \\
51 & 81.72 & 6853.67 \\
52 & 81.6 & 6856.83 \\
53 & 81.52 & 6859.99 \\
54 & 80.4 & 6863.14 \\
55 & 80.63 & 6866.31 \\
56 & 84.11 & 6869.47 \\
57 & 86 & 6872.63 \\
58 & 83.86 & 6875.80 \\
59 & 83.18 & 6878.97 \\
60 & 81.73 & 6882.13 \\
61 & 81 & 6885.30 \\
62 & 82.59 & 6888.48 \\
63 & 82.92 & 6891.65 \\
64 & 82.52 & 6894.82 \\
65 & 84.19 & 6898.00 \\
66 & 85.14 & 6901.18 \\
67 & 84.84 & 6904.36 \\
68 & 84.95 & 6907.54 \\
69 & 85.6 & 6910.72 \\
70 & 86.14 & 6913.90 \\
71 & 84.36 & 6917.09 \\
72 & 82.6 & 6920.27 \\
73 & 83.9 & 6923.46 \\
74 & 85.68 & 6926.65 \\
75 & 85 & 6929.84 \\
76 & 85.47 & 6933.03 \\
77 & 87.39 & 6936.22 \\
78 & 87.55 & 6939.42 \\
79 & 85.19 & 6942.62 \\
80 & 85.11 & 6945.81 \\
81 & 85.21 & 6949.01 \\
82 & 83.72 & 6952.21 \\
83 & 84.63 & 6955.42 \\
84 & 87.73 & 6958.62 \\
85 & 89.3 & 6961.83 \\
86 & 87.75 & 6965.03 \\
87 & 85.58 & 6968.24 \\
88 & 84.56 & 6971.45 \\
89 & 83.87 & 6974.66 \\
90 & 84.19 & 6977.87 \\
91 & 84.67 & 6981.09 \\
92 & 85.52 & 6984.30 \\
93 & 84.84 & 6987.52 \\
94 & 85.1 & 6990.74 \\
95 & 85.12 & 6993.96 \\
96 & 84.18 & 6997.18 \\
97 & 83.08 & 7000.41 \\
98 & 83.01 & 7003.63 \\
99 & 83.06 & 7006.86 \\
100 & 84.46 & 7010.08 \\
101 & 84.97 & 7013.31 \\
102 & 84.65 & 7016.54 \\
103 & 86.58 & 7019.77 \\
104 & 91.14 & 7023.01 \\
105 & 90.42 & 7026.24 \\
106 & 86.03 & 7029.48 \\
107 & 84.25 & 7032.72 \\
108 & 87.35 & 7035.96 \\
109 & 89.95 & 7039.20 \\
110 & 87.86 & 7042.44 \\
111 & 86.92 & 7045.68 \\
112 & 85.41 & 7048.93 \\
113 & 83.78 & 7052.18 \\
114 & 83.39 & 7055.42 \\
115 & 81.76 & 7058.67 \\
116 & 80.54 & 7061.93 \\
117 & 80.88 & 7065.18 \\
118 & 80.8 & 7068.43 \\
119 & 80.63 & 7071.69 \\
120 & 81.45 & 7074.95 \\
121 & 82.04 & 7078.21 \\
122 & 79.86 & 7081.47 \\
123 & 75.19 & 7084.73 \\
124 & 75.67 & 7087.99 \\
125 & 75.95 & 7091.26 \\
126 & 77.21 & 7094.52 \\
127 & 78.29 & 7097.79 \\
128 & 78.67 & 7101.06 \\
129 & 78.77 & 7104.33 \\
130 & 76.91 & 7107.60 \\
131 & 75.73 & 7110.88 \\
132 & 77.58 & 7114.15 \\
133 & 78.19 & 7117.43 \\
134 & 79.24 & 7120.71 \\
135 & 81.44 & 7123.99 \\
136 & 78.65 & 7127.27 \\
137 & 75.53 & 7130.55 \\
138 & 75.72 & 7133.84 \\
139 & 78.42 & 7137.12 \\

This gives 1.0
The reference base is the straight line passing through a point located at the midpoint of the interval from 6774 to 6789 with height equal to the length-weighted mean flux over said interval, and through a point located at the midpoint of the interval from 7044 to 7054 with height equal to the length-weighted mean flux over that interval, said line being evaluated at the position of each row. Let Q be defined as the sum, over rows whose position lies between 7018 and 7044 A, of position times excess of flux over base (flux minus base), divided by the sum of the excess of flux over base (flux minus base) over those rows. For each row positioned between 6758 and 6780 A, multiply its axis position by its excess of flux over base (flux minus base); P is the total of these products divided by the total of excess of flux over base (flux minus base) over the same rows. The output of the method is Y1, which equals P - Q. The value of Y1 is -267.1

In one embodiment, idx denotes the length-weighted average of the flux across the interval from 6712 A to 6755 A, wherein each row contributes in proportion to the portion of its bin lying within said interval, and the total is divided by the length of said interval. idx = 84.7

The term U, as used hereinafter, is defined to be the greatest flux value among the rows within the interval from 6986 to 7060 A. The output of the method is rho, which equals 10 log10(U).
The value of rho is 19.6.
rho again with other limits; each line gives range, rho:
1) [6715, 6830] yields 19.5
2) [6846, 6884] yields 19.3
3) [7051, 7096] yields 19.2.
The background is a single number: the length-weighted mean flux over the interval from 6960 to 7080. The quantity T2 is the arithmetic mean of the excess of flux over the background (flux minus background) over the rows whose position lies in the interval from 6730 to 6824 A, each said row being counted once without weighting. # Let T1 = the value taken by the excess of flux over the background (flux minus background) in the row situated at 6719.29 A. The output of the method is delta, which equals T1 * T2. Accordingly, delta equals -2.1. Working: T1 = 1.1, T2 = -1.9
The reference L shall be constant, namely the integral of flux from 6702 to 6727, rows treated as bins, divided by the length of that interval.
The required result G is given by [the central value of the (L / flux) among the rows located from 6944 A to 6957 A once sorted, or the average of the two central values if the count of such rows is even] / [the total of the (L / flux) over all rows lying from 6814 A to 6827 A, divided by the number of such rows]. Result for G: 0.98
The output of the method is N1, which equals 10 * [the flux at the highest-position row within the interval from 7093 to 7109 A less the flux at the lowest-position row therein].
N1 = -3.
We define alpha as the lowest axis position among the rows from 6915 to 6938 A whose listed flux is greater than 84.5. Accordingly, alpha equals 6926.65 A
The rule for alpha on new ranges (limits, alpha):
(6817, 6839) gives 6825.32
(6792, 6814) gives 6803.36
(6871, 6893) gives 6872.63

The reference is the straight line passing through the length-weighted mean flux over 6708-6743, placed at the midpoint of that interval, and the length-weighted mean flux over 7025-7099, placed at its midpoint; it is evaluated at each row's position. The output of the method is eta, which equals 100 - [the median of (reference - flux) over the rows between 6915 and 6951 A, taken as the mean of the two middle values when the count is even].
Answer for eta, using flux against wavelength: 102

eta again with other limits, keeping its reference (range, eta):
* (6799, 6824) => 98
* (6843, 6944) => 100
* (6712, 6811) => 98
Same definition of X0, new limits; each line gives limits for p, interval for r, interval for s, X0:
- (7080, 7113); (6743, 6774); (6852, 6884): 1.3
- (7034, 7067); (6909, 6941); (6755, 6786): 1.3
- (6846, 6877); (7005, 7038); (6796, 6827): 2.2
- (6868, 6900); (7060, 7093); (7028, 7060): 1.6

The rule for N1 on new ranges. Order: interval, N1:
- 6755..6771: -13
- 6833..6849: -31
